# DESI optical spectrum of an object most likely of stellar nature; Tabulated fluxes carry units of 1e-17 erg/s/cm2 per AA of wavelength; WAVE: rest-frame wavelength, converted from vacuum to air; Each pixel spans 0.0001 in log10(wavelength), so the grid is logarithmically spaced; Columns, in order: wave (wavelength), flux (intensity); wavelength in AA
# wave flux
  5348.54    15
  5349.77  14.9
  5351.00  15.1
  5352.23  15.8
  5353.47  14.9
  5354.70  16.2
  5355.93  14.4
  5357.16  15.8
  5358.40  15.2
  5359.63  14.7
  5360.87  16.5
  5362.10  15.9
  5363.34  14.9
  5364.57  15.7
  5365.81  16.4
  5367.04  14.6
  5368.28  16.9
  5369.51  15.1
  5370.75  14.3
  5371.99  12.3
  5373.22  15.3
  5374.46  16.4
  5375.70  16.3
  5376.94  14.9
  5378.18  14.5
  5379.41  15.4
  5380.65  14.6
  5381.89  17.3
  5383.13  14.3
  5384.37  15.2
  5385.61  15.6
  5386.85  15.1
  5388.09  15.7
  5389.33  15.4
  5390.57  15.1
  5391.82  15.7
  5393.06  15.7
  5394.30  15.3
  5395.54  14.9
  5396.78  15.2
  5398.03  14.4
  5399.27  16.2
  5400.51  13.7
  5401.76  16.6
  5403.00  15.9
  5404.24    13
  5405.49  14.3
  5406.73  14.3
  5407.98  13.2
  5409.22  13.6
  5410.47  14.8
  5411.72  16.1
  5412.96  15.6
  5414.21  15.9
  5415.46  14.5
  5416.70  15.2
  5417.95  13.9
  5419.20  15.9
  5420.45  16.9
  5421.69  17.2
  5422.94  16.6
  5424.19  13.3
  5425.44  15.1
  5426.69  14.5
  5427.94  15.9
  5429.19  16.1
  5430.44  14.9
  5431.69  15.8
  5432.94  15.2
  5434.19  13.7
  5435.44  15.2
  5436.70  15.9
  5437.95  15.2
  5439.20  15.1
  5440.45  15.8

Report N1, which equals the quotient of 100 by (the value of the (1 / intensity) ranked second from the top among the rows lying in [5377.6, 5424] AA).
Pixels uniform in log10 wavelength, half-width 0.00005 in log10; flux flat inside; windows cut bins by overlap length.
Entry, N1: 1320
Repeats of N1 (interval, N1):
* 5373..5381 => 1460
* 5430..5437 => 1490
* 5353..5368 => 1460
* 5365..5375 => 1430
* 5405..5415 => 1360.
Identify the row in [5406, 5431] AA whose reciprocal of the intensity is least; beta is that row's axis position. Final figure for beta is 5421.69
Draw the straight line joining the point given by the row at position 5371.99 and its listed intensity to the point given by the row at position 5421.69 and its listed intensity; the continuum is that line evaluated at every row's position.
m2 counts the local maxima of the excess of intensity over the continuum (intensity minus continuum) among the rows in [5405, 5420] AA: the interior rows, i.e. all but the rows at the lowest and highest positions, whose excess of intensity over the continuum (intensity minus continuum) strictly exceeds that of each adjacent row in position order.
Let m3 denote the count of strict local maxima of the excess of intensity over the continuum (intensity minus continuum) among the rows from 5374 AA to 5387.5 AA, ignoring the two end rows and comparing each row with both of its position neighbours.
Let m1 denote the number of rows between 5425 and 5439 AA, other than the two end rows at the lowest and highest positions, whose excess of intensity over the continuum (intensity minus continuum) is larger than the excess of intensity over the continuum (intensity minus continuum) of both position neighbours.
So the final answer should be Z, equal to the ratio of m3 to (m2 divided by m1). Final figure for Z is 3.0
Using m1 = 3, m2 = 3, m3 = 3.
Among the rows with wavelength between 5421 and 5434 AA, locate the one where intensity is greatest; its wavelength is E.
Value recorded 5421.69 AA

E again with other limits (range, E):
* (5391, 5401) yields 5399.27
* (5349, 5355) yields 5354.70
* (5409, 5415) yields 5411.72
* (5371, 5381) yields 5374.46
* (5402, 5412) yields 5411.72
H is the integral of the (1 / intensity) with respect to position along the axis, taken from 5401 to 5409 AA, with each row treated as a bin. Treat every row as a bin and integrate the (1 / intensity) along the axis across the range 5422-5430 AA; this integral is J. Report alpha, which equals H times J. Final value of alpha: 0.292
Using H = 0.557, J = 0.52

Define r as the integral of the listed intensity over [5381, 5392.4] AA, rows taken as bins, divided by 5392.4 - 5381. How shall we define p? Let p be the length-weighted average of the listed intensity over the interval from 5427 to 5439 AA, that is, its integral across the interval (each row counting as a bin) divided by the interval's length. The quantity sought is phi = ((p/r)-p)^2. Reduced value 205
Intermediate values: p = 15.3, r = 15.5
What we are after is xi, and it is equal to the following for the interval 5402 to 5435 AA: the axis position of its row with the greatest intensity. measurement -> 5421.69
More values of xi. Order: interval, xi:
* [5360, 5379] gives 5368.28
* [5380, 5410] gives 5381.89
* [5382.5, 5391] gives 5388.09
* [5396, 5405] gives 5401.76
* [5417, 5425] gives 5421.69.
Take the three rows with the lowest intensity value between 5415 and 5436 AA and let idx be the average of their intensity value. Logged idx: 13.6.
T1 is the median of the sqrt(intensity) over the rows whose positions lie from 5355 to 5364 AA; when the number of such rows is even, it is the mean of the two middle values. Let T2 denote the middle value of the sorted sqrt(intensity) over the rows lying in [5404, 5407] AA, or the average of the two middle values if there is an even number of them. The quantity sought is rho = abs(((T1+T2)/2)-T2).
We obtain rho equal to 0.06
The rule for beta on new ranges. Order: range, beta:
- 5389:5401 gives 5399.27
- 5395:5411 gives 5401.76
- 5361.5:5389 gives 5381.89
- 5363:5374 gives 5368.28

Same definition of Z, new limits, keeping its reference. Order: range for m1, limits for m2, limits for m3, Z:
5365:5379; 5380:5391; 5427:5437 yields 1.3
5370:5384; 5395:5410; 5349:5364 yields 3.0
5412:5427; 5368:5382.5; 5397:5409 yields 6.0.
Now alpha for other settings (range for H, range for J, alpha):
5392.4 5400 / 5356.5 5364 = 0.242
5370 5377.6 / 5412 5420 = 0.270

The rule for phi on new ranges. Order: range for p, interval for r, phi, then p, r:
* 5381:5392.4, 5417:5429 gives 209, 15.5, 15.5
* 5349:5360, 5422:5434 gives 203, 15.2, 15.3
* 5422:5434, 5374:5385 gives 204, 15.3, 15.4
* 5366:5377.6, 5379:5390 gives 201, 15.2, 15.4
